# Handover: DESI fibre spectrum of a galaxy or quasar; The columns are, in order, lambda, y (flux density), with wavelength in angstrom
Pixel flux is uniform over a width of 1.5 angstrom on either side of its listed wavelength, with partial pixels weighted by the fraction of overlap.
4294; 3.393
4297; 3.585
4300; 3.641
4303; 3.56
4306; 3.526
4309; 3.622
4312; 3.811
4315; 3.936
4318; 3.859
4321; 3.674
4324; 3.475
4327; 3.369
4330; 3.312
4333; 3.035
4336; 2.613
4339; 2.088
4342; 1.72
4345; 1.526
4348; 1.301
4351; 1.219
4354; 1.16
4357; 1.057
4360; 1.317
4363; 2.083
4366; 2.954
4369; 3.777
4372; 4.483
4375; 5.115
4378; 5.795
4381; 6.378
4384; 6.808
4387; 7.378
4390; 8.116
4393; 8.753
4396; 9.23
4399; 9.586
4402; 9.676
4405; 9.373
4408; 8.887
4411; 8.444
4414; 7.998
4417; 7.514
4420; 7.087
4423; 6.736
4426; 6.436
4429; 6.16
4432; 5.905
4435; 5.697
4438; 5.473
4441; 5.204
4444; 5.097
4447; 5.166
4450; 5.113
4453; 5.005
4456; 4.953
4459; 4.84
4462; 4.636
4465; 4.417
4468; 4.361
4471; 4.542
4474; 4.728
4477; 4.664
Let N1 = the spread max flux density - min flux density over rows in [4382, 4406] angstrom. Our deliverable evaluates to 2.9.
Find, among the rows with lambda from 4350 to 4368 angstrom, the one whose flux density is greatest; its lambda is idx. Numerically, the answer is 4366 angstrom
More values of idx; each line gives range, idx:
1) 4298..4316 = 4315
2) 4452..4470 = 4453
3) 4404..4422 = 4405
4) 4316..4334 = 4318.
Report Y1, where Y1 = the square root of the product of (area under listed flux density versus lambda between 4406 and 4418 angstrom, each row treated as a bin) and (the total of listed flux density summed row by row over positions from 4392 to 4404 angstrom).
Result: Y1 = 61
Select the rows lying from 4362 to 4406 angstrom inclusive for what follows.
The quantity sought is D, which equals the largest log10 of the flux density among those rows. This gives 0.99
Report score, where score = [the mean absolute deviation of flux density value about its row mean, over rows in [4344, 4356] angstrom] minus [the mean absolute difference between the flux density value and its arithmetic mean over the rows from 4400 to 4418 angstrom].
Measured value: -0.6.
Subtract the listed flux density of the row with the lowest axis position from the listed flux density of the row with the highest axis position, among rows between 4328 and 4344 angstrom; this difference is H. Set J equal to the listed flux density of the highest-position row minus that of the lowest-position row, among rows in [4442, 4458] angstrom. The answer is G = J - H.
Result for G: 1.4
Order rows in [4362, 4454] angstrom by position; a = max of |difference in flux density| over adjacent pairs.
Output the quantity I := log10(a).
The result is -0.06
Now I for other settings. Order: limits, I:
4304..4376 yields -0.06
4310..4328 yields -0.70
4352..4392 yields -0.06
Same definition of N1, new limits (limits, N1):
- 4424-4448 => 1.3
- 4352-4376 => 4.1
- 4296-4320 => 0.4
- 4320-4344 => 2.0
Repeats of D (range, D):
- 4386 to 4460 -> 0.99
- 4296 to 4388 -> 0.87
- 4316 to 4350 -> 0.59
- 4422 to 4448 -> 0.83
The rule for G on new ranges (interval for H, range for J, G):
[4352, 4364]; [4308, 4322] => -0.9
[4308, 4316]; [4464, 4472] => -0.2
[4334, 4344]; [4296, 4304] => 0.9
